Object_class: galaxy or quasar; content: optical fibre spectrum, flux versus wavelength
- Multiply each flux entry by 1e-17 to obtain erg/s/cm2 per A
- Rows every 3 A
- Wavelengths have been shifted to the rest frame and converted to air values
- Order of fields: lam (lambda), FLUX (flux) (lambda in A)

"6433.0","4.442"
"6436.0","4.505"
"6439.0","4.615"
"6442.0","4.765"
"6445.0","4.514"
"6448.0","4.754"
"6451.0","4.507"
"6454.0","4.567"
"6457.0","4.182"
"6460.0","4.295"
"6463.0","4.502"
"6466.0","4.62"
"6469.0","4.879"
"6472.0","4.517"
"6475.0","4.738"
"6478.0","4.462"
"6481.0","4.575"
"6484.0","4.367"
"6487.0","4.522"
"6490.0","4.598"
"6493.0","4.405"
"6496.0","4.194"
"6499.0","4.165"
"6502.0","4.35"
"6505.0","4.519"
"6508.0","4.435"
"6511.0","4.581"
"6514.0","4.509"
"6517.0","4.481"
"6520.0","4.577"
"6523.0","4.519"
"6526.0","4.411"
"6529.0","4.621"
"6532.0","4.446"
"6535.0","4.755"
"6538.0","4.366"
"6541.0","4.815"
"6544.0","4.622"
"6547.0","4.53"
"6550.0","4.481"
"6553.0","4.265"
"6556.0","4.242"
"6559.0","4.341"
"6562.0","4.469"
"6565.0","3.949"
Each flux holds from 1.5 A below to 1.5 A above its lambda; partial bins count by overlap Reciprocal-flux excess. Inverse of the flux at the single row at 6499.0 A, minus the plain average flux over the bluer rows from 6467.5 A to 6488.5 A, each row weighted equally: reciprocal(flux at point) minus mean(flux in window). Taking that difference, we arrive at -4.34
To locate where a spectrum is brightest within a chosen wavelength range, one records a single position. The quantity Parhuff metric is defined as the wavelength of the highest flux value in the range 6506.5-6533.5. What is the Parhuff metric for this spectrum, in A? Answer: 6529.0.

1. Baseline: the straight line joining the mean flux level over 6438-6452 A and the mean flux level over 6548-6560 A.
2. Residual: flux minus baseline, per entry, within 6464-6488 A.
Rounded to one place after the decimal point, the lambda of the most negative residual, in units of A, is 6484.0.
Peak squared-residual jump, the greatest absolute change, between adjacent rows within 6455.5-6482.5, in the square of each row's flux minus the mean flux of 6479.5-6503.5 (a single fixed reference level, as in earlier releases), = 0.22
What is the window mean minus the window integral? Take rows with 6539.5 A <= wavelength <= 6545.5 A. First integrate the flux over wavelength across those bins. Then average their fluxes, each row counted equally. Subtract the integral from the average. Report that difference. -24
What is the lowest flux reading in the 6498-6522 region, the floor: 4.165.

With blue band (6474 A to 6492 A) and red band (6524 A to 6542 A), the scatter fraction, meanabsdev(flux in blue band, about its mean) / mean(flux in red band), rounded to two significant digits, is 0.020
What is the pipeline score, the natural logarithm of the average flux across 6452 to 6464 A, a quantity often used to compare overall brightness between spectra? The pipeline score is 1.48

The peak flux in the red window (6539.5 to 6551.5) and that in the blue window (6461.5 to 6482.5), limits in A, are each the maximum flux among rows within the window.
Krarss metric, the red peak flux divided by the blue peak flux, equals 0.99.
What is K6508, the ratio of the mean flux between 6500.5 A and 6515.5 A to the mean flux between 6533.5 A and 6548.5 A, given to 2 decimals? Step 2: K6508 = 0.97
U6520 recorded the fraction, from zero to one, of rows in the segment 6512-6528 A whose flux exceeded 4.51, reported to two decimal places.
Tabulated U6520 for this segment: 0.40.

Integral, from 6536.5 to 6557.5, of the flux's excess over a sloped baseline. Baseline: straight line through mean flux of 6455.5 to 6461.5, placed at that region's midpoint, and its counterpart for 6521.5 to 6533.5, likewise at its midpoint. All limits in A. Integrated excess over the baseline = -2.1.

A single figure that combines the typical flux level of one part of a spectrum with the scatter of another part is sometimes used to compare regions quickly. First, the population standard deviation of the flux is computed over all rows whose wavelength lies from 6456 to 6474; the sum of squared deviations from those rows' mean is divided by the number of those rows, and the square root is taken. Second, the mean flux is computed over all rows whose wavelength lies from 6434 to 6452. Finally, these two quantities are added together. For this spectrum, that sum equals 4.83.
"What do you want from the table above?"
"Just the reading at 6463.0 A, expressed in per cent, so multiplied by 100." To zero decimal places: 450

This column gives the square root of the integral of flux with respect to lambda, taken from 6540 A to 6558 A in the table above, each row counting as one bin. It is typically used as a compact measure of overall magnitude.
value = 9.0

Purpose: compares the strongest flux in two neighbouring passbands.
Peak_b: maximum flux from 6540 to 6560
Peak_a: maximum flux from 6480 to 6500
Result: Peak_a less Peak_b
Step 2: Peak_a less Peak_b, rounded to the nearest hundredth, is -0.22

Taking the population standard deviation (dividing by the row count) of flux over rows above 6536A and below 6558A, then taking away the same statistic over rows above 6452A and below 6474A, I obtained -0.020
